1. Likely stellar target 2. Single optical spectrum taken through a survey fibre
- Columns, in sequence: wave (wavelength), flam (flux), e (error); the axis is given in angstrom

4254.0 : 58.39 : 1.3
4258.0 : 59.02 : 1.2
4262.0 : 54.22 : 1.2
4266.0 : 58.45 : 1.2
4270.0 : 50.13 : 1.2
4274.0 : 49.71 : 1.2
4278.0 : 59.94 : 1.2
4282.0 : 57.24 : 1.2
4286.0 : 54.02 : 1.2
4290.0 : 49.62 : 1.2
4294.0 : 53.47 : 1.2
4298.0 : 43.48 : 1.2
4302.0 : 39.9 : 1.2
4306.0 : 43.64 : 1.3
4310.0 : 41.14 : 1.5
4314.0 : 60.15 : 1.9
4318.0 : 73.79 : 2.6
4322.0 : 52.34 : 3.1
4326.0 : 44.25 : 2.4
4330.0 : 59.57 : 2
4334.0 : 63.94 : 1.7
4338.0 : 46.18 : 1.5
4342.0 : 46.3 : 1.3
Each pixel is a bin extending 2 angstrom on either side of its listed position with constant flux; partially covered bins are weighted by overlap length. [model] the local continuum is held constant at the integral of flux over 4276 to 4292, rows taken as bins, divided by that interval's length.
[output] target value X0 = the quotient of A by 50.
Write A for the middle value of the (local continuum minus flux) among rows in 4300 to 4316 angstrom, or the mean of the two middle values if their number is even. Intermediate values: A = 12.8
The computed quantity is 0.26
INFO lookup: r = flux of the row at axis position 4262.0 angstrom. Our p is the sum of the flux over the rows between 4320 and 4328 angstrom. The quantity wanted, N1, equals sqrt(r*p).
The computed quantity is 72.4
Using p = 97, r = 54.22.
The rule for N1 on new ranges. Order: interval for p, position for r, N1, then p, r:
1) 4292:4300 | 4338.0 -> 66.9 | 97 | 46.18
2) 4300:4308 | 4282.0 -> 69.2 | 84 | 57.24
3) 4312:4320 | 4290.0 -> 81.5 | 134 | 49.62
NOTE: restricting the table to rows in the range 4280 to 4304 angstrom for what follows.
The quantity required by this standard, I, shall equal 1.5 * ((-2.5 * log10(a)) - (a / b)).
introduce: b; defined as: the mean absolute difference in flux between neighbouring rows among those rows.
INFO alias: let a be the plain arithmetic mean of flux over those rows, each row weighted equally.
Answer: -21.2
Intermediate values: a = 50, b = 5.0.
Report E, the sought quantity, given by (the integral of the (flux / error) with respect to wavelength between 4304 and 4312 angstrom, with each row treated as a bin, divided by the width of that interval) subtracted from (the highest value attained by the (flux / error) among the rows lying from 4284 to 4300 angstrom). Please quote 15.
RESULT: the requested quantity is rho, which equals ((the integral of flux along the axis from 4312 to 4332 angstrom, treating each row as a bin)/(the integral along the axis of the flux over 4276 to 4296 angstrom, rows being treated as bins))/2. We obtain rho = 0.529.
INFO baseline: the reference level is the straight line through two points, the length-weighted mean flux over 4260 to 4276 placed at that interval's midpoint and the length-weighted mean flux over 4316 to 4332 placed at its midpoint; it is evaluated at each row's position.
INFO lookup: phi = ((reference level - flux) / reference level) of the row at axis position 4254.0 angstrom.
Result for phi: -0.12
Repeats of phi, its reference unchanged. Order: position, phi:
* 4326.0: 0.23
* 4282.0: -0.06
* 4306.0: 0.22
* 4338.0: 0.21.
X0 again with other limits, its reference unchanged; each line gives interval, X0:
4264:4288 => -0.01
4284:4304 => 0.11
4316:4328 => 0.06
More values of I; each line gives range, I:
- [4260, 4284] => -22.4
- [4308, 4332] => -11.9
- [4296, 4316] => -15.7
